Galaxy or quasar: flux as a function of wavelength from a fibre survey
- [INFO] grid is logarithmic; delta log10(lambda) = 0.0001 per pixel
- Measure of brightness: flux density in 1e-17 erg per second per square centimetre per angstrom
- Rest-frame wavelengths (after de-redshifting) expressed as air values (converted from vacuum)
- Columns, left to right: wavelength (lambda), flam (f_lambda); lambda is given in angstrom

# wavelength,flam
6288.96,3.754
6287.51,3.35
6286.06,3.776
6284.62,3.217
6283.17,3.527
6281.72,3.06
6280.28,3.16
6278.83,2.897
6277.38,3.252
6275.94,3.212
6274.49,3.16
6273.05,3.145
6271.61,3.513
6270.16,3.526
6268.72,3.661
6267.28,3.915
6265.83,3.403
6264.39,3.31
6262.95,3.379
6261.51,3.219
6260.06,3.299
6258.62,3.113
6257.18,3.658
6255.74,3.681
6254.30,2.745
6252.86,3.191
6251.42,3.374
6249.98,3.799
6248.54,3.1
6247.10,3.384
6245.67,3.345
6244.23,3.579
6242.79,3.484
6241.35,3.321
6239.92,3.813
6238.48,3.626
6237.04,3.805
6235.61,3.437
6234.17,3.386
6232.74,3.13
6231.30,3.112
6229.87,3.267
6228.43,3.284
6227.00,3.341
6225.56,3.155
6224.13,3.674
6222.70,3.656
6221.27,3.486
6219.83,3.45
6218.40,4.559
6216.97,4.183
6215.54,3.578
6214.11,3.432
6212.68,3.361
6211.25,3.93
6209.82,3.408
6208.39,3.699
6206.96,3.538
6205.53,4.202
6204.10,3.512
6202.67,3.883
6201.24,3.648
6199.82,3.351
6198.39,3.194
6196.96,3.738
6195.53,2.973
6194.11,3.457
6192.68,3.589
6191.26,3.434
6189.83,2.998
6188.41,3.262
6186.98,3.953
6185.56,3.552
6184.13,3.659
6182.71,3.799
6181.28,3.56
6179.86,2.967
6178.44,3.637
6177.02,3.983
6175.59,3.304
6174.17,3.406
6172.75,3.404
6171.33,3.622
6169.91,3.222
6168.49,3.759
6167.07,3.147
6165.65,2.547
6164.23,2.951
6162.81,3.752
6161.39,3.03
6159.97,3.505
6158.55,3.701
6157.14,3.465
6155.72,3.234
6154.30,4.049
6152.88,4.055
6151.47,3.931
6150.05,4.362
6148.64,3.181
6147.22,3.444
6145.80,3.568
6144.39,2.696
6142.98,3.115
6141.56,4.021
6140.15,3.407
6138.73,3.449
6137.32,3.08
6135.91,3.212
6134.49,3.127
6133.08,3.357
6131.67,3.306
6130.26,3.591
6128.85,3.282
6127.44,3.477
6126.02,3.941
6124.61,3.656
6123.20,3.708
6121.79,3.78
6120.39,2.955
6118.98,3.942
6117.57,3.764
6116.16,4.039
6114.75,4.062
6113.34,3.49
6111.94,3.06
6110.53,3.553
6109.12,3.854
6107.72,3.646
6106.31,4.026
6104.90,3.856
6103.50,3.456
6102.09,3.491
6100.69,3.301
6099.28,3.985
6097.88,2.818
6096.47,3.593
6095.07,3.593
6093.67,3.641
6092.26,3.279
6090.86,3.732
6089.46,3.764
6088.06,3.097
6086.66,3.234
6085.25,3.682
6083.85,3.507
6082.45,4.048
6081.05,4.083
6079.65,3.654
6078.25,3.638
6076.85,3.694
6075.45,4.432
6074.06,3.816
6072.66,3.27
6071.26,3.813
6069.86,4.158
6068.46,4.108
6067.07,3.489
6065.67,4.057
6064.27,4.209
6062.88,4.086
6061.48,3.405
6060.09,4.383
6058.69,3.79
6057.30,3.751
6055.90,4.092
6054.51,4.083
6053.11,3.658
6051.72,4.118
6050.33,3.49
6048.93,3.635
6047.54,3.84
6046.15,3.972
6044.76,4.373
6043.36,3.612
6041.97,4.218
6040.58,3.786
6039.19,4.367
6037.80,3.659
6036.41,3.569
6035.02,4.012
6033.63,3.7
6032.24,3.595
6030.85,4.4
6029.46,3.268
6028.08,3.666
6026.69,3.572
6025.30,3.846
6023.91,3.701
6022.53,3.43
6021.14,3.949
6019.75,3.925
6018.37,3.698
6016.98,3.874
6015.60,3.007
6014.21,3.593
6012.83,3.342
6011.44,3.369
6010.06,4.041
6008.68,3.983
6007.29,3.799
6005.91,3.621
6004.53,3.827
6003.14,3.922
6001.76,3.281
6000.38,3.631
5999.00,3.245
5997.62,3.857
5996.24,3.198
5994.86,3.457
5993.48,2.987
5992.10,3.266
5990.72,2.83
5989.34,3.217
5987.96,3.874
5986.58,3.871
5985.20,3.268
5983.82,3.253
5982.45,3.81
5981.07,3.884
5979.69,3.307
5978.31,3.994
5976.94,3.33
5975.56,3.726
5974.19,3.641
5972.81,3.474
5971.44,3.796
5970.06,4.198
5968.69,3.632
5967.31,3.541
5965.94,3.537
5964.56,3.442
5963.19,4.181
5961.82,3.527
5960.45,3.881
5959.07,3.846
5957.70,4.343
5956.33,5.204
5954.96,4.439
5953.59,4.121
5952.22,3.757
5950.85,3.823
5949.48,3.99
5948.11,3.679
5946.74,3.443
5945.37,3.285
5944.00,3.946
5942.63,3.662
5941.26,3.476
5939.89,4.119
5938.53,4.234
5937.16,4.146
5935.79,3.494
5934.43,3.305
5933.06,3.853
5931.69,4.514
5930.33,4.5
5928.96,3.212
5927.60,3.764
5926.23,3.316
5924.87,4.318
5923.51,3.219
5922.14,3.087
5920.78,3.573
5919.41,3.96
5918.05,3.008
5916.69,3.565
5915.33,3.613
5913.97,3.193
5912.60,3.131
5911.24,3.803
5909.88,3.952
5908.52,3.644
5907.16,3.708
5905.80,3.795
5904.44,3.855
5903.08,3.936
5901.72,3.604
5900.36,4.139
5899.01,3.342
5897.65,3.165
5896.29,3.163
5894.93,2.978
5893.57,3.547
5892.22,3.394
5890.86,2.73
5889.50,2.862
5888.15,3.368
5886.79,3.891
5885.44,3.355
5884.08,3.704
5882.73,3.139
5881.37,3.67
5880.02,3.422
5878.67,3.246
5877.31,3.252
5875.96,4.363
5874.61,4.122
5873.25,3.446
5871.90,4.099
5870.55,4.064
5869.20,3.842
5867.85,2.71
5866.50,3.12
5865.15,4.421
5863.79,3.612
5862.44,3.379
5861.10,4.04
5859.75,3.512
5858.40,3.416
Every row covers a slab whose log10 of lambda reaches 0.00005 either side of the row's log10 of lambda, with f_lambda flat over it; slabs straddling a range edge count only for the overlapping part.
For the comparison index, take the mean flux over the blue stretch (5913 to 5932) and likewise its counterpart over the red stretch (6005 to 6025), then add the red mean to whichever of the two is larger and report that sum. 7.3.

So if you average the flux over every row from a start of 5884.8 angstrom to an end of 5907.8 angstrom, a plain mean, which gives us 3.46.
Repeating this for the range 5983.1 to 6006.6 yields 3.45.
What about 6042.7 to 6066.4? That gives 3.91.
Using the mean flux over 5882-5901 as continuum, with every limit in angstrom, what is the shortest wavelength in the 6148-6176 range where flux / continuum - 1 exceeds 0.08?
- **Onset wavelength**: 6150.05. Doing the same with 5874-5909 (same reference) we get 5874.61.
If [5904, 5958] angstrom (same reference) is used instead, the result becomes 5904.44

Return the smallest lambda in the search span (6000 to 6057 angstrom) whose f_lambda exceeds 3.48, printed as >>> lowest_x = 6000.38 angstrom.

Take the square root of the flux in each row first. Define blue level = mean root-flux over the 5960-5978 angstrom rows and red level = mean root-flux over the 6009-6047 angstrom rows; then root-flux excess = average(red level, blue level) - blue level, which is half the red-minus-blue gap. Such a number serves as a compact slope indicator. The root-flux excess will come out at 0.009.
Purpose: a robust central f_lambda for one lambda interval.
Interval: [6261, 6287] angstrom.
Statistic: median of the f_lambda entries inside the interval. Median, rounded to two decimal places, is 3.28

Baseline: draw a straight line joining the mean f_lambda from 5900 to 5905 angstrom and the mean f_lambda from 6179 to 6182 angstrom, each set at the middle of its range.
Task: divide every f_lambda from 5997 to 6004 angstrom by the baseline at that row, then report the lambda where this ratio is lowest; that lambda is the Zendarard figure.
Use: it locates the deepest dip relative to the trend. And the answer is 5999.00 angstrom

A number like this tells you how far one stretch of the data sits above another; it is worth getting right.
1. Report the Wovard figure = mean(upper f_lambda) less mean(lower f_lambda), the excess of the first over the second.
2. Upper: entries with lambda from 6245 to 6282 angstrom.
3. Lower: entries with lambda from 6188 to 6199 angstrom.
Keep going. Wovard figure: 0.00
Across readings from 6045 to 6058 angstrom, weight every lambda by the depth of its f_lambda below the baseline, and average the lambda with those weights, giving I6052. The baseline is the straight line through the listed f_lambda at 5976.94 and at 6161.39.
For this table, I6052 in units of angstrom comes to 6052.0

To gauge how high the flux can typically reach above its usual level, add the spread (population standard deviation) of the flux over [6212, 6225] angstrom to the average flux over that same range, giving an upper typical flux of 4.1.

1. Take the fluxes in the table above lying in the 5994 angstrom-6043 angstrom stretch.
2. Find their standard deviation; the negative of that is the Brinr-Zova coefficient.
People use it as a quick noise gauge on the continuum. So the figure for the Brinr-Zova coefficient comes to -0.32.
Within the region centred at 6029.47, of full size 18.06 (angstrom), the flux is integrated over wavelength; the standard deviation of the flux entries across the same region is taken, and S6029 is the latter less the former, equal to -66.9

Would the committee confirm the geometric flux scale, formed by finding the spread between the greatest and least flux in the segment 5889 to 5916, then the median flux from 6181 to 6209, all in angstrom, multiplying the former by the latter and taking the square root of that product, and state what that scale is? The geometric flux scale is 2.24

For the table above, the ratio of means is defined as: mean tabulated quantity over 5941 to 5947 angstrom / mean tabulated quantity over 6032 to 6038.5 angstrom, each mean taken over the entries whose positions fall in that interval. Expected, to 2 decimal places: 0.96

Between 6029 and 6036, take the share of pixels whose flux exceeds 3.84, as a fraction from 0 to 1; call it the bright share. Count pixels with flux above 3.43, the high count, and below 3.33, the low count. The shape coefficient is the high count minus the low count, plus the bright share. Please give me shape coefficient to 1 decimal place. 3.4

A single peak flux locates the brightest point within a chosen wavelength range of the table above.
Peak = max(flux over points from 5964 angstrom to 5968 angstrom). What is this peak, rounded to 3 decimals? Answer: 3.541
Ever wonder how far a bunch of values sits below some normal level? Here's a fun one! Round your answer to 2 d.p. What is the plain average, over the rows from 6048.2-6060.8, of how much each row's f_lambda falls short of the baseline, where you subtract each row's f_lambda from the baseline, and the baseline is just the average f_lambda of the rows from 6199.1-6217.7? -0.22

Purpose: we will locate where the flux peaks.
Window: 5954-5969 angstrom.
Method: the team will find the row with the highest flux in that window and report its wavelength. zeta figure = 5956.33 angstrom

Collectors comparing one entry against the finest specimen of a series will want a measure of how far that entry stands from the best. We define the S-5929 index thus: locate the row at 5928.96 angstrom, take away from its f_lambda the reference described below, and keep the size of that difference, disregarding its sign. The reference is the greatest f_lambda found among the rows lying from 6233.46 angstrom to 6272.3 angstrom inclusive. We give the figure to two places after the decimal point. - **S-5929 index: 0.70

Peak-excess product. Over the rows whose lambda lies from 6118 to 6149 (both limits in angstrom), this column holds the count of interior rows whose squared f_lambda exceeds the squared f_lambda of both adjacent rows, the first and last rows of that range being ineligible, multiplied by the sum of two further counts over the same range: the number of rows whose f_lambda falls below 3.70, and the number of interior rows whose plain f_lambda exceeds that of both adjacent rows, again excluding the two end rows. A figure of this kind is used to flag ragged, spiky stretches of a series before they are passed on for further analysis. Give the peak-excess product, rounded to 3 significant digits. 200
